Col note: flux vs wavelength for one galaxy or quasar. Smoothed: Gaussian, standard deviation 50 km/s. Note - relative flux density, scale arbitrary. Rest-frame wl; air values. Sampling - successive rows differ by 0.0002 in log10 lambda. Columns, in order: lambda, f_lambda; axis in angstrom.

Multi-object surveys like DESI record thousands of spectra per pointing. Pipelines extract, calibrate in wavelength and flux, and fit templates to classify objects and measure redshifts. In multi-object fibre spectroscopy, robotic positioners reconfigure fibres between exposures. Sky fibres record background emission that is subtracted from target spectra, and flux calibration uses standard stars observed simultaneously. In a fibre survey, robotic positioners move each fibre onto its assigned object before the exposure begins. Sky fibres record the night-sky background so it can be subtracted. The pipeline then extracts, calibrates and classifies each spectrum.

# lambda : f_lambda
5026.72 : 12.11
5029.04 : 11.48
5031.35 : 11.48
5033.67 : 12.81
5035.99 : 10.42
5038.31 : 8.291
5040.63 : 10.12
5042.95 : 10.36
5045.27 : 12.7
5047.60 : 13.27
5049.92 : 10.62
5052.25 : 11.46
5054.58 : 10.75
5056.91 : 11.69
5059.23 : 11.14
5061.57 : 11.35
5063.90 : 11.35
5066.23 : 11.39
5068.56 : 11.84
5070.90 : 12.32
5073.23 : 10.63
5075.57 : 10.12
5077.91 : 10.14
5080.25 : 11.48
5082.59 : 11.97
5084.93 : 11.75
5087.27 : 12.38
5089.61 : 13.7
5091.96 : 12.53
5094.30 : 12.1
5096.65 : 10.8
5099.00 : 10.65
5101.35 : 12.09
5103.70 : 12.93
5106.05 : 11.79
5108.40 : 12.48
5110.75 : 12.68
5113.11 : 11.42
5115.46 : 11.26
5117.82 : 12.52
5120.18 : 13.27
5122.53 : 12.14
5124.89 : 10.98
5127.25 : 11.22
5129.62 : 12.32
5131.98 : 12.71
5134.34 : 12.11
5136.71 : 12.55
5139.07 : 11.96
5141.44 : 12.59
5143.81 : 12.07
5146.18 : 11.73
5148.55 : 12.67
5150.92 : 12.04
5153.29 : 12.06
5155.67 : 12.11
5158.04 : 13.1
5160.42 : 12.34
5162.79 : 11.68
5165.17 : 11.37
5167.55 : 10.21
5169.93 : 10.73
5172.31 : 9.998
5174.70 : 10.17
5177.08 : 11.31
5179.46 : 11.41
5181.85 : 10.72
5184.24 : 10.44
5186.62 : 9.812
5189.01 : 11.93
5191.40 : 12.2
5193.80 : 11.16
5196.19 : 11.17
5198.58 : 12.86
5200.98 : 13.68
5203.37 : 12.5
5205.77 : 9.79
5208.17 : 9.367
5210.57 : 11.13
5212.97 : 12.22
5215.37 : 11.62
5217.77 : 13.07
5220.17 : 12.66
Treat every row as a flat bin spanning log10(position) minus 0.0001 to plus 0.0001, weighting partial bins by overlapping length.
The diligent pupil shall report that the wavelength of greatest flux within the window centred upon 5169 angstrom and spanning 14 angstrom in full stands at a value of 5162.79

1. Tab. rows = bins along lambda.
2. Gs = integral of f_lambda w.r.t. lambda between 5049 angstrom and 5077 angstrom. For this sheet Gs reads 314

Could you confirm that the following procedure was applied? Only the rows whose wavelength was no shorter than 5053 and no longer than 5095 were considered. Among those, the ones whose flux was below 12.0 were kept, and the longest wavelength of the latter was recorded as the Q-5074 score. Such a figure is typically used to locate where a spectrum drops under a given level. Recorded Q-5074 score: 5084.93 angstrom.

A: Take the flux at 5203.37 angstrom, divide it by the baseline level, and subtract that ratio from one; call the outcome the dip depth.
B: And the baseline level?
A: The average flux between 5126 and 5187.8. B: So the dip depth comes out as -0.08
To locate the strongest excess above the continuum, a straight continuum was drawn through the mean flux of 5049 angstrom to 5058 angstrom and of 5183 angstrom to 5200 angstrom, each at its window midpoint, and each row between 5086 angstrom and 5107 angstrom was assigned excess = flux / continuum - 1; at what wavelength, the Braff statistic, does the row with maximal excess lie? 5089.61 angstrom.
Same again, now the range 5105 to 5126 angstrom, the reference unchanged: 5120.18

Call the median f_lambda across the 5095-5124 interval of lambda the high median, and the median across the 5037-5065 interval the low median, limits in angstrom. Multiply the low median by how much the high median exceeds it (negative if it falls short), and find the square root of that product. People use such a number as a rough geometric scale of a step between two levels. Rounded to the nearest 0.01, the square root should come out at 3.13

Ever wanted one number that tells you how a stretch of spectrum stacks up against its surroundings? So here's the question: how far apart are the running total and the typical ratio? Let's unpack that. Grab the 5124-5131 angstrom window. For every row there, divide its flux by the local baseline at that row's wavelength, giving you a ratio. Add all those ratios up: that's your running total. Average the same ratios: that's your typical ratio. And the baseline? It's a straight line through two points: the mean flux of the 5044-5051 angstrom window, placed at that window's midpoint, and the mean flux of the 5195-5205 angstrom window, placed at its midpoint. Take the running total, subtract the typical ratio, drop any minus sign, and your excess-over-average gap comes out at 1.86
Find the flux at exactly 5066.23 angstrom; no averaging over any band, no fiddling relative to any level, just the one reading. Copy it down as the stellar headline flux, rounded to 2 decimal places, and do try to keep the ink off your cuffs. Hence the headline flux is 11.39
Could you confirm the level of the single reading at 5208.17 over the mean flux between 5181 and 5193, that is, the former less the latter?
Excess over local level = -1.7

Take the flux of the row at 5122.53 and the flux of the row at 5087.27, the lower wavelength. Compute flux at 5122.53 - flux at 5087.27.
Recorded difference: -0.2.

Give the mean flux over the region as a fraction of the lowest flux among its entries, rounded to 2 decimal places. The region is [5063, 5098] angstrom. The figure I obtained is 1.15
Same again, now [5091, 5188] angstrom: 1.20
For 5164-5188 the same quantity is 1.08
